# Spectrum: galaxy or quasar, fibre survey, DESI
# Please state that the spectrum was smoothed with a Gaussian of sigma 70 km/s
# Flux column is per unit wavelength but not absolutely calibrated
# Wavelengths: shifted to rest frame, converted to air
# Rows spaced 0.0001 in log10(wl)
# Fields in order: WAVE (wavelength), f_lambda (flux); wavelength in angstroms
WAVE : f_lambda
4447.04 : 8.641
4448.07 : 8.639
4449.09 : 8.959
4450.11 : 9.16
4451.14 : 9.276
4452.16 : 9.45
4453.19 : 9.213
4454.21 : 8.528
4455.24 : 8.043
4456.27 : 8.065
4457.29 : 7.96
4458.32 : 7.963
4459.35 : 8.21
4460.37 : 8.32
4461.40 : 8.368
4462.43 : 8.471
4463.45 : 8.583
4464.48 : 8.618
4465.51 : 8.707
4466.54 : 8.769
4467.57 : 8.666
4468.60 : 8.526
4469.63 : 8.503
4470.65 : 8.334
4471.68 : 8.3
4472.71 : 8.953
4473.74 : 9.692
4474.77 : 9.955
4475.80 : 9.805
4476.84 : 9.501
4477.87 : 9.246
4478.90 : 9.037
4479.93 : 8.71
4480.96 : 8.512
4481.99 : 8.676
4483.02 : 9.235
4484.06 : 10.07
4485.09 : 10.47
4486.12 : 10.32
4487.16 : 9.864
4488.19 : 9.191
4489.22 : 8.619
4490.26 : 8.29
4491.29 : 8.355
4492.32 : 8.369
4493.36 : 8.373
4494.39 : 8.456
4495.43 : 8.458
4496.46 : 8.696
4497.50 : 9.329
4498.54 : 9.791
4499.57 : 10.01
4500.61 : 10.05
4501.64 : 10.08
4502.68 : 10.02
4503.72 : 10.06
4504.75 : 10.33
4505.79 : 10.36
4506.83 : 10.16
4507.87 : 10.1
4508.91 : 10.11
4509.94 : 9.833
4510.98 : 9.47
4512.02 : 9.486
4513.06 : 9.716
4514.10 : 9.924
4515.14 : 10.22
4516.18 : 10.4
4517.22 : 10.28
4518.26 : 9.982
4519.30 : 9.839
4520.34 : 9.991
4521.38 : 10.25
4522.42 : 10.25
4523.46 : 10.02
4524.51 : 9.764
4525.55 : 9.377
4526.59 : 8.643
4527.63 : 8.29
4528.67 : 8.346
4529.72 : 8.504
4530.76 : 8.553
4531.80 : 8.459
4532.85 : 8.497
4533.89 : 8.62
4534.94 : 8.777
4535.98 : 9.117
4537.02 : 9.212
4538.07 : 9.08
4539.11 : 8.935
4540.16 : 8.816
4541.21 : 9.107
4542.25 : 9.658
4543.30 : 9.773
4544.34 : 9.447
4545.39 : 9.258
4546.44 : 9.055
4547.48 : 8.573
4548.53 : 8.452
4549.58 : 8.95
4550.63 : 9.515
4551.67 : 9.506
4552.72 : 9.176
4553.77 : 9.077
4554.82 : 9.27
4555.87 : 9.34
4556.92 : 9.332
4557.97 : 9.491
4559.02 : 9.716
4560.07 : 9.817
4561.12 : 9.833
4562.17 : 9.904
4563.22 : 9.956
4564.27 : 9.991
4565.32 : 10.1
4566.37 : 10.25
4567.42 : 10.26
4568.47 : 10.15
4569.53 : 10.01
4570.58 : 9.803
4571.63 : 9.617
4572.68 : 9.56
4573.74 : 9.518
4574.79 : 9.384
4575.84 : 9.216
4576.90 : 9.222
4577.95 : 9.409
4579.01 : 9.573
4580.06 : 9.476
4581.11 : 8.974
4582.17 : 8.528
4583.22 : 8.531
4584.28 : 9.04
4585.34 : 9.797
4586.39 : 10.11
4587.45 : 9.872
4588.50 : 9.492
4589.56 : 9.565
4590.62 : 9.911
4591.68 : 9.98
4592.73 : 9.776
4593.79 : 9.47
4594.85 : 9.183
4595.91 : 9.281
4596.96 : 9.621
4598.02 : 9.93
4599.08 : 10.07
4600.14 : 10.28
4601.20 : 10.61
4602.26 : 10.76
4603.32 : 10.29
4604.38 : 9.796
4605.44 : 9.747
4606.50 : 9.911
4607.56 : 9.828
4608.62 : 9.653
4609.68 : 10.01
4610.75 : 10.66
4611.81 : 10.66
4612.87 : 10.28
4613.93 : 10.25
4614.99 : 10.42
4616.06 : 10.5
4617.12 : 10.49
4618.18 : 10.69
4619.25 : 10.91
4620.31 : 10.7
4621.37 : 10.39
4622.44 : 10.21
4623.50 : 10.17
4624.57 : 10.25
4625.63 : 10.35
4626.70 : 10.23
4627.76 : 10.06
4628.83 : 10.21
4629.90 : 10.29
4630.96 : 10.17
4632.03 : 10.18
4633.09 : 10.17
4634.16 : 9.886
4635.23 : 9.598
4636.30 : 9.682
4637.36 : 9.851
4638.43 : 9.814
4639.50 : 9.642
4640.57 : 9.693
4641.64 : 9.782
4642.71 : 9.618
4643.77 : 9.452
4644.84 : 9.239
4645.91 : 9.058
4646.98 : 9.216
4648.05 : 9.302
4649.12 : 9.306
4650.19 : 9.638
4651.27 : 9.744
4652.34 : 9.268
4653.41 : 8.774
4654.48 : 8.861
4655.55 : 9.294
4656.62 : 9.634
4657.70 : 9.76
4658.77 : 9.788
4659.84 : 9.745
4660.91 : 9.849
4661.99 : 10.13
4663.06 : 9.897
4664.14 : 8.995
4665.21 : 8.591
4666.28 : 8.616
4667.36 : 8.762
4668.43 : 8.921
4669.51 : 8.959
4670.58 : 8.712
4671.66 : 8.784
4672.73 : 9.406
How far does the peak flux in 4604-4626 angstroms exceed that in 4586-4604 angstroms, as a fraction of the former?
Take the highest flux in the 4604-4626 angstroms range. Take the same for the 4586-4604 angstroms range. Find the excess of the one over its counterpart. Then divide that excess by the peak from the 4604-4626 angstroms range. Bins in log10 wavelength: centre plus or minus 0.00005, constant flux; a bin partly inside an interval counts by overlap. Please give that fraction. 0.014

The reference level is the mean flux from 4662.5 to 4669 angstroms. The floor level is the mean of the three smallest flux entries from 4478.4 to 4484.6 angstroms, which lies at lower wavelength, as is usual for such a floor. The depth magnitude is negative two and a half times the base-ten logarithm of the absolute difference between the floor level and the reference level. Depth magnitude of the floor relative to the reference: 1.2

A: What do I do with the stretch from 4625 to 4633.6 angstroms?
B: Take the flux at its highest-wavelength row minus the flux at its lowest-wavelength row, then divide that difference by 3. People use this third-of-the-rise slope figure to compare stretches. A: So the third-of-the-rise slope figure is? -0.1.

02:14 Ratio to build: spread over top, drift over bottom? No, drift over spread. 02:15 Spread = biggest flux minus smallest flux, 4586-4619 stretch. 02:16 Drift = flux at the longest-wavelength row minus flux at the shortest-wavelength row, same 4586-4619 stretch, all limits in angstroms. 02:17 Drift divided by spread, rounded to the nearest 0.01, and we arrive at 0.37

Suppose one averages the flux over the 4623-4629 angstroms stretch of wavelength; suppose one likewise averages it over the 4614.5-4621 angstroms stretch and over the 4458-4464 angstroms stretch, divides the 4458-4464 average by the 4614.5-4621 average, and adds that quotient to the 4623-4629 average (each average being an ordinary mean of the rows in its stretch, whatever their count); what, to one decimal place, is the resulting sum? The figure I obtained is 11.0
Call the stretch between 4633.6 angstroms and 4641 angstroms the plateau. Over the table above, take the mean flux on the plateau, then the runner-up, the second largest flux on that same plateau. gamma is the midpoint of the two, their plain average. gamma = 9.8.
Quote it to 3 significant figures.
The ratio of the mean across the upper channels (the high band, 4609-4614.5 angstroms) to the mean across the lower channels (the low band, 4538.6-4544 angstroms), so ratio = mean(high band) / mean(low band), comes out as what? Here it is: 1.12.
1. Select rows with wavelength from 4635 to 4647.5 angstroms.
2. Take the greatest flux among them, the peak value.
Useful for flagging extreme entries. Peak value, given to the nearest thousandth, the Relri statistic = 9.851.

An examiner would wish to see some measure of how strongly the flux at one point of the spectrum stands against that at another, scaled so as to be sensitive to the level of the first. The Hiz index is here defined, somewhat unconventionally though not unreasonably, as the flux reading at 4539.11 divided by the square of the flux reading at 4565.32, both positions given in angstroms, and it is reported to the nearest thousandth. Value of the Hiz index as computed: 0.088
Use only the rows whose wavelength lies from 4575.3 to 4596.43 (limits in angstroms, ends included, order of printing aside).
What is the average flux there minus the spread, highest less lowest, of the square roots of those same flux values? 9.16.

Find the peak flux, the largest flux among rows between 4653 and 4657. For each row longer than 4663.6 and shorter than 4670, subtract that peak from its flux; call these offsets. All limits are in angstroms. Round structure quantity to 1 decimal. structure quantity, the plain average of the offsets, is -0.8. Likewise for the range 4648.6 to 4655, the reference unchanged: -0.4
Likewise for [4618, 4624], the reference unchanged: 0.9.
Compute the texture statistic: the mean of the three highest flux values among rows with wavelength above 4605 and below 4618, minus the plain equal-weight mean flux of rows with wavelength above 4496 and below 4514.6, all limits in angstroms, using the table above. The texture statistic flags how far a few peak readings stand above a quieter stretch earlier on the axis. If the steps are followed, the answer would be 0.7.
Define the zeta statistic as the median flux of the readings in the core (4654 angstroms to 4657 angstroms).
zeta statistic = 9.3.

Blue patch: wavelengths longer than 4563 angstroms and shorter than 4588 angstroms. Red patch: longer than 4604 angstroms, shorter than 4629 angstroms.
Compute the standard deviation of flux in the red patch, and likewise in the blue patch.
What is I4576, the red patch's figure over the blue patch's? 0.671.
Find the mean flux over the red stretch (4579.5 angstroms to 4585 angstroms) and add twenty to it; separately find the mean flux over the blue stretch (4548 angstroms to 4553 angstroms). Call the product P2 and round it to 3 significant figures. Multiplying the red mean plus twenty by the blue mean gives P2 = 264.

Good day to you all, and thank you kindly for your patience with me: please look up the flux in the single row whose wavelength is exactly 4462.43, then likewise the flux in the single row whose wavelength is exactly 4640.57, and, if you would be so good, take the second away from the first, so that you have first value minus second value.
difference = -1.2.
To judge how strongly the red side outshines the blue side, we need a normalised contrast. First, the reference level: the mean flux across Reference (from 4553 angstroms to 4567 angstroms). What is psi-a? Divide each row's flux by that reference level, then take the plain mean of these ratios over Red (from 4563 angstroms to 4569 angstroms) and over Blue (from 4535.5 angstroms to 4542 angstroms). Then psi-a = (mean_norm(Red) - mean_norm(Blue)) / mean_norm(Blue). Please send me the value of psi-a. 0.12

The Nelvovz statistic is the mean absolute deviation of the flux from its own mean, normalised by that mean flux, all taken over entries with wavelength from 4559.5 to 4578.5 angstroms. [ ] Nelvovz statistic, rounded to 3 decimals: 0.029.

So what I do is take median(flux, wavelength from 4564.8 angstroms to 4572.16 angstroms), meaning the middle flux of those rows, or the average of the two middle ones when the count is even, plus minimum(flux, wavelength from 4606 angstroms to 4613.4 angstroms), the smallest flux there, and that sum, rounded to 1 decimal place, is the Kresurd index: 19.8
